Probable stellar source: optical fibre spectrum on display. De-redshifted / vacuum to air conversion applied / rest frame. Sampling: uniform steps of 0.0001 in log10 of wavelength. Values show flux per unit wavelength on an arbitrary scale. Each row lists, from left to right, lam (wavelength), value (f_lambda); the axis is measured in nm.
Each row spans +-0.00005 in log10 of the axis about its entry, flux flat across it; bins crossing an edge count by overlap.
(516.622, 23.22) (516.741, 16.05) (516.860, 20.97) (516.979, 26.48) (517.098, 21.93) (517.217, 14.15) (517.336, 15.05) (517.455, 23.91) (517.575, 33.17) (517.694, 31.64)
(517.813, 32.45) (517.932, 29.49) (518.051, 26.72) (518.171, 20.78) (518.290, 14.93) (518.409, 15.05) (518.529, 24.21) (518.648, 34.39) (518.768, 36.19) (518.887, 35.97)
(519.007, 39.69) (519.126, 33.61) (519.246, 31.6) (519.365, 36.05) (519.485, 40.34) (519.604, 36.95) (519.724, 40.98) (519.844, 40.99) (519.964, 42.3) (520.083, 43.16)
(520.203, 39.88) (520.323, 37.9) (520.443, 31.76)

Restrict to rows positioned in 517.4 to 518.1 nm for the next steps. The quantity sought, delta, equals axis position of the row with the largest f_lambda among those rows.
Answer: 517.575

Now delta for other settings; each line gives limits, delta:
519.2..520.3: 520.083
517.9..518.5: 517.932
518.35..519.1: 519.007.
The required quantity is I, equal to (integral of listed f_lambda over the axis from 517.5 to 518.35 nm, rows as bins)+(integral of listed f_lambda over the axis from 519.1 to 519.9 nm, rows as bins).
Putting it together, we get 53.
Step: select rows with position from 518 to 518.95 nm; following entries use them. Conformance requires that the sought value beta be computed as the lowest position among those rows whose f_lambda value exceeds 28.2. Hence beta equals 518.648 nm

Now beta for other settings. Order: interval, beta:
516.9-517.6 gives 517.575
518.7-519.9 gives 518.768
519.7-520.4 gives 519.724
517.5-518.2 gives 517.575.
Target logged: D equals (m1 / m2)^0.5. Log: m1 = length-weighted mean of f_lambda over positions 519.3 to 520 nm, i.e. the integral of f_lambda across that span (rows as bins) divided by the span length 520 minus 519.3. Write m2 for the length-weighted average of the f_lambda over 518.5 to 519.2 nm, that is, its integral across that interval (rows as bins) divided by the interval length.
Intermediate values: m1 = 39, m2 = 34.4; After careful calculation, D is 1.07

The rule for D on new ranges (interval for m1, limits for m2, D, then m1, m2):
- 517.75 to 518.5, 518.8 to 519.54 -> 0.80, 23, 36.2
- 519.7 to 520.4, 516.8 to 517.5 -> 1.41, 41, 20.4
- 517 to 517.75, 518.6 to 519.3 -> 0.82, 23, 35.3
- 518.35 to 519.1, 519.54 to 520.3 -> 0.87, 31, 40.6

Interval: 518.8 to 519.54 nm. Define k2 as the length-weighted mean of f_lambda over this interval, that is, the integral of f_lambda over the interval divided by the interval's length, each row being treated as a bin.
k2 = 36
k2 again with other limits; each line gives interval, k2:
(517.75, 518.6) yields 24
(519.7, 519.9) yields 41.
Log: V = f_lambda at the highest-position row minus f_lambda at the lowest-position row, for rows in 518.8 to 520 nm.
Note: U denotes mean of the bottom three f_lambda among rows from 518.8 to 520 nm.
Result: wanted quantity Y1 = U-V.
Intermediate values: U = 33.7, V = 6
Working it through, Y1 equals 27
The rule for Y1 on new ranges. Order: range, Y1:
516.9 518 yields 14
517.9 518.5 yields 31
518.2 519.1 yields -7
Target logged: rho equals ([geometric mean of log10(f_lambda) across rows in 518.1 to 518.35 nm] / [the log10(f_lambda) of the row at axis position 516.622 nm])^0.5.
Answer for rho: 0.95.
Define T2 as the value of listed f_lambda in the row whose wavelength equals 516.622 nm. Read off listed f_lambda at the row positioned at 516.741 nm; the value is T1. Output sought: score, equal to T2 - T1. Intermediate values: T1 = 16.05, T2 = 23.22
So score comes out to 7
